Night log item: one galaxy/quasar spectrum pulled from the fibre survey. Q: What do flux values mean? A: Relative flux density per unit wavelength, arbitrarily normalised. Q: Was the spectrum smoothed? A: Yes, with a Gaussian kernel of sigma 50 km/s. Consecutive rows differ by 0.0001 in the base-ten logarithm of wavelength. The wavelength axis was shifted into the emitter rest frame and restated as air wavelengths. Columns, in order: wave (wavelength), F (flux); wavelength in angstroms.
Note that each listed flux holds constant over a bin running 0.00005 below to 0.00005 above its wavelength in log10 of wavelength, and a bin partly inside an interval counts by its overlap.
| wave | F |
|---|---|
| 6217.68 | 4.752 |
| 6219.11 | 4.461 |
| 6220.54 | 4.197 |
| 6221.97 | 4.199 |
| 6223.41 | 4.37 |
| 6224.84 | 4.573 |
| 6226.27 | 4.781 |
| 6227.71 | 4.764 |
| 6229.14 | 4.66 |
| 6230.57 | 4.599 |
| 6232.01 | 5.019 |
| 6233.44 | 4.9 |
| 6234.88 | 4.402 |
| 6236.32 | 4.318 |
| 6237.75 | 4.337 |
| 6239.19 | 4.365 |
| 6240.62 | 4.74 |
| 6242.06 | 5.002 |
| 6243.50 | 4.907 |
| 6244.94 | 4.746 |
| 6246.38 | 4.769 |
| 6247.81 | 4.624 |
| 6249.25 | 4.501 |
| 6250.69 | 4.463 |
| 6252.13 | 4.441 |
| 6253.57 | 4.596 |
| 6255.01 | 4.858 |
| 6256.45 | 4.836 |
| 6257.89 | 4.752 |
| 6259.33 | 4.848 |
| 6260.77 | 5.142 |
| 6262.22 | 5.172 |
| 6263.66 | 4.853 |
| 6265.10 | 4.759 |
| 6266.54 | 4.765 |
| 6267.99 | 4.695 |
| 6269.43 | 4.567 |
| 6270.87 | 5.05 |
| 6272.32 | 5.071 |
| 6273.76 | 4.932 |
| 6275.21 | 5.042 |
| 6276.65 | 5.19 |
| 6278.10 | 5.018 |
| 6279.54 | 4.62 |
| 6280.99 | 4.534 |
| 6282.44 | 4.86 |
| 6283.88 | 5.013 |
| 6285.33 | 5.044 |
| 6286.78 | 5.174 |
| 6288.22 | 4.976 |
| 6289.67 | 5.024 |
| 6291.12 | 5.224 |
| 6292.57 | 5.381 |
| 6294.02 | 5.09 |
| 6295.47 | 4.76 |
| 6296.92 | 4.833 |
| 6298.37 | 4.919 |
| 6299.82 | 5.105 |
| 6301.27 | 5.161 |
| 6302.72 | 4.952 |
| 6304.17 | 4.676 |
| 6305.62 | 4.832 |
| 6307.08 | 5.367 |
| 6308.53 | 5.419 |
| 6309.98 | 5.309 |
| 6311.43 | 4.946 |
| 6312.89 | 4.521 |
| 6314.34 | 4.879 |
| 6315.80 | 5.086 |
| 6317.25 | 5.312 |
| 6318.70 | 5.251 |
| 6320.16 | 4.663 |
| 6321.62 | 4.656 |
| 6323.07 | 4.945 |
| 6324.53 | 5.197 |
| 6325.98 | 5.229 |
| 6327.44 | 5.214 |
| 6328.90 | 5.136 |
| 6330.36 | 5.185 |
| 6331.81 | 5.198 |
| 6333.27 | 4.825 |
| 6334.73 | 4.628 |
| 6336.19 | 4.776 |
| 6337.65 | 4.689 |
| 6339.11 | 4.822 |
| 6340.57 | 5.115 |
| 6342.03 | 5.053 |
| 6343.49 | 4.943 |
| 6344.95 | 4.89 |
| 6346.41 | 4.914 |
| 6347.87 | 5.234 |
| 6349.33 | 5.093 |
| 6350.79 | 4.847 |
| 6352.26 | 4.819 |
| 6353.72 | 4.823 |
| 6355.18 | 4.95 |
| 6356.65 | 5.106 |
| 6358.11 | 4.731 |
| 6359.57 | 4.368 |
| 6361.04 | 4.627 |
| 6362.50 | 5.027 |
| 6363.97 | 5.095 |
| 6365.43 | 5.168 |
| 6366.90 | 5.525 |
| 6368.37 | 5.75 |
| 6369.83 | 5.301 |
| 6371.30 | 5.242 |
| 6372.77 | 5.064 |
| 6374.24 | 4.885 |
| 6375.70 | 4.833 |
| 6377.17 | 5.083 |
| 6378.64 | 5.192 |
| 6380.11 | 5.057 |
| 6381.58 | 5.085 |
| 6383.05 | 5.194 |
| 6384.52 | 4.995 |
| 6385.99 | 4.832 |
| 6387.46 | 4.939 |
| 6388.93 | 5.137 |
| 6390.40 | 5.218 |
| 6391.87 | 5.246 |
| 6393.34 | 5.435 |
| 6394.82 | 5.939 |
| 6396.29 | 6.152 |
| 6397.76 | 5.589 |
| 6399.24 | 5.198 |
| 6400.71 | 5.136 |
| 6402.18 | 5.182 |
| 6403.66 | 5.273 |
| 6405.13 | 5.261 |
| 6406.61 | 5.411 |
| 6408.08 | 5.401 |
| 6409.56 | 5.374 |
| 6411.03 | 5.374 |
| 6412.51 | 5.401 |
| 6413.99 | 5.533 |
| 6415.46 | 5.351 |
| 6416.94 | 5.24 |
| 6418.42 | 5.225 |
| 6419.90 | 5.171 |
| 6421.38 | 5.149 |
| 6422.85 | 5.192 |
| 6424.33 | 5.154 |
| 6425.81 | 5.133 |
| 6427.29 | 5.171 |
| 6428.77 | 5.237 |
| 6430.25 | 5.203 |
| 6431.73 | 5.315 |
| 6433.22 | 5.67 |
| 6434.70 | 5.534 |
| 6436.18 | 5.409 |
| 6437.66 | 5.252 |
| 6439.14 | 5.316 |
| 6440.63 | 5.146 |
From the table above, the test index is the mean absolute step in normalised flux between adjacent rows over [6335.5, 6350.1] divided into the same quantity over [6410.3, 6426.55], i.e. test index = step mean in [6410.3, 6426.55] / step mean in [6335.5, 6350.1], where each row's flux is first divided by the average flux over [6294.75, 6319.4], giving 0.47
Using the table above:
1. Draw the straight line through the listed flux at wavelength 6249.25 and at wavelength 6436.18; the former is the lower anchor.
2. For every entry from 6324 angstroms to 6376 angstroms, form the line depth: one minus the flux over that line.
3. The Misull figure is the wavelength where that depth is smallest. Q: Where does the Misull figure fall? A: 6368.37 angstroms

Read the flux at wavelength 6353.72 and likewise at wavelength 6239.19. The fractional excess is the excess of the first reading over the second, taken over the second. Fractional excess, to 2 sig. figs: 0.10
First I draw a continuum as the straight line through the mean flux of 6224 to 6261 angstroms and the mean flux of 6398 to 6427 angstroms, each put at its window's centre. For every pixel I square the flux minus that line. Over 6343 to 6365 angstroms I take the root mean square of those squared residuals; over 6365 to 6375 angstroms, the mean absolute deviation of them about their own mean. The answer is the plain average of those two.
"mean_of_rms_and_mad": 0.13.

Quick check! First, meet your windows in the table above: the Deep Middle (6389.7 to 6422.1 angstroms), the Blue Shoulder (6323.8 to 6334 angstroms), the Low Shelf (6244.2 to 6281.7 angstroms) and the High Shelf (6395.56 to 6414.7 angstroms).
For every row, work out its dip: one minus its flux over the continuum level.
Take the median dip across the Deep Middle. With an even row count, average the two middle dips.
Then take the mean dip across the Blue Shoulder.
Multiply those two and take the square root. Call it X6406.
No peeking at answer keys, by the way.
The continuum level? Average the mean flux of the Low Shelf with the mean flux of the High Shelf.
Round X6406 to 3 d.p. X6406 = 0.017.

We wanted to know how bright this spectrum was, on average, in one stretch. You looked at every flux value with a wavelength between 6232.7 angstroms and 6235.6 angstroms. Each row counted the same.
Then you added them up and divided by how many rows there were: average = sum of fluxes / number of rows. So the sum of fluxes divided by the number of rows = 4.7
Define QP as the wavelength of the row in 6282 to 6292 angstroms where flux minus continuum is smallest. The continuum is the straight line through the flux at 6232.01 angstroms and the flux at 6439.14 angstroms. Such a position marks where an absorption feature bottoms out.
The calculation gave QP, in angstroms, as 6282.44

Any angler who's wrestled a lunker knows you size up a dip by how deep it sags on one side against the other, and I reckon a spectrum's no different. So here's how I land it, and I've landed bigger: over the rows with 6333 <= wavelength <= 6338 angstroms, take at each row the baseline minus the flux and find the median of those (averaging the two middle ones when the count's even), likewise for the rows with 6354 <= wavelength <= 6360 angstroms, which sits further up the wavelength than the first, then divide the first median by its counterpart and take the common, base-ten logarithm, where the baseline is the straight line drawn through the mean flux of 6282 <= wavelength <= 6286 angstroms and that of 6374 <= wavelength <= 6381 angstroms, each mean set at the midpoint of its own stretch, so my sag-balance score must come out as 0.2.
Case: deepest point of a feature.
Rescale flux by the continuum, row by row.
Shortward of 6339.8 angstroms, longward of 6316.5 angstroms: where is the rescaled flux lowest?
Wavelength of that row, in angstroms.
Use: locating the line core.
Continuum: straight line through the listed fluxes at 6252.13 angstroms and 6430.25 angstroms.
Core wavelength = 6334.73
